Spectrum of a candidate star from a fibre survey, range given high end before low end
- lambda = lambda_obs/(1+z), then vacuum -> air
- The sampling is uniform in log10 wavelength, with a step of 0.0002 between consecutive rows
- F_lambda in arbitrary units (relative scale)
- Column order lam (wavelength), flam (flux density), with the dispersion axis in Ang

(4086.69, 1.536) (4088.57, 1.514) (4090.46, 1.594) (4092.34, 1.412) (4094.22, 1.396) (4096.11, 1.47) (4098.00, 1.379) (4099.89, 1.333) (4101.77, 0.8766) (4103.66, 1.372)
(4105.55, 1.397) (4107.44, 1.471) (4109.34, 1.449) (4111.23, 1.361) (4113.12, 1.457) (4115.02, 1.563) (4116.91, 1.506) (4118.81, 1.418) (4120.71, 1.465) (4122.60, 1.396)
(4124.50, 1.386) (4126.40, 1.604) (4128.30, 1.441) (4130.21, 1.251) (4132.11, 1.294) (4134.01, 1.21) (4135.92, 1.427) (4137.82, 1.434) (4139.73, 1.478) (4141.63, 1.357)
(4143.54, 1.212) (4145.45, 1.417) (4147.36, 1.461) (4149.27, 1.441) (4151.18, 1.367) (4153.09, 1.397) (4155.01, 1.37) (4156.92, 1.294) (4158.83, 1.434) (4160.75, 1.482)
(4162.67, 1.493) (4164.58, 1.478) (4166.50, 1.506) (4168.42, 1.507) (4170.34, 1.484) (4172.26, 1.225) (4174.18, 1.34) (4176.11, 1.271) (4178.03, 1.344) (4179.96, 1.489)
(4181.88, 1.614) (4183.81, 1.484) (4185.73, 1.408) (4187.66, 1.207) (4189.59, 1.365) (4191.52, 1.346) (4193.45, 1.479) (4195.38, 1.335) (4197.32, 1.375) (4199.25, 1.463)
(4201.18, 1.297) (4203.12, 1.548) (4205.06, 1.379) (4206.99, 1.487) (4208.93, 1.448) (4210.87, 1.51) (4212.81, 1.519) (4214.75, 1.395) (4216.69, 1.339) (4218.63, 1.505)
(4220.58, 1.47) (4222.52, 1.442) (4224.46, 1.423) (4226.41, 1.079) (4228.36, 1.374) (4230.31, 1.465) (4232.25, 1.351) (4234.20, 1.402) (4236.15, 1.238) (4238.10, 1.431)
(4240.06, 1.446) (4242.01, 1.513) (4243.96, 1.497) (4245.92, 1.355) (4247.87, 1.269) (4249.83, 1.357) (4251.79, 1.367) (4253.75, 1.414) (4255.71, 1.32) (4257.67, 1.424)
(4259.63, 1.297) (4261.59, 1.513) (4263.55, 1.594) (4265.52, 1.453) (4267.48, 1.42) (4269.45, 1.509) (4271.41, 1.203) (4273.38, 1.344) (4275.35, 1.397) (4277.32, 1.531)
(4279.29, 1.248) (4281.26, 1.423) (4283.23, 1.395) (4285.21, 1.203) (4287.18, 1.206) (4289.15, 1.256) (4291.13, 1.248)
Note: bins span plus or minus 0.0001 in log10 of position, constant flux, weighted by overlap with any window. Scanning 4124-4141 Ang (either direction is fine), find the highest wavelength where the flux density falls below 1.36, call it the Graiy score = 4134.01 Ang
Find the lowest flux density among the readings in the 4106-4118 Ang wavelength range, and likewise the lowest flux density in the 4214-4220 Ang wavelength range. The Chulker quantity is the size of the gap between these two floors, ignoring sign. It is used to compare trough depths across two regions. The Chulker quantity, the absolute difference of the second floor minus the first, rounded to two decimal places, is 0.02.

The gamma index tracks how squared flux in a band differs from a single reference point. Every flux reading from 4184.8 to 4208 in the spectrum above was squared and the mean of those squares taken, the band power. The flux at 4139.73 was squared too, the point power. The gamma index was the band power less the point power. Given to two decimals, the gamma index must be -0.24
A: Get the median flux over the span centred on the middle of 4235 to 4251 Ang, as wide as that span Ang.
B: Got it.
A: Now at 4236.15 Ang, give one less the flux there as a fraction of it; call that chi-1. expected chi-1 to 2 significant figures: 0.11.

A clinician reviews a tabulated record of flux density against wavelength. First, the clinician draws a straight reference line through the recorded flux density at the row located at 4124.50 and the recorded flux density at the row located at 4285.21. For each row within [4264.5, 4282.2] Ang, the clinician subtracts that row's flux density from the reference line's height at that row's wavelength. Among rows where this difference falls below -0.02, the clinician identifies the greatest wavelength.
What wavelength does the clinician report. 4281.26 Ang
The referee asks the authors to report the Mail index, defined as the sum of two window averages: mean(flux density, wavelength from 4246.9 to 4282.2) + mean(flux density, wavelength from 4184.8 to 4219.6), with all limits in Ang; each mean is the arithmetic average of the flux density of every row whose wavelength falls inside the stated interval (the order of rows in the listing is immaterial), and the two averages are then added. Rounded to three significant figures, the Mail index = 2.80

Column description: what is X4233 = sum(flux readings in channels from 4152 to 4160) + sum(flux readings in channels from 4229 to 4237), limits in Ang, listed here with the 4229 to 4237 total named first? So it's 11.0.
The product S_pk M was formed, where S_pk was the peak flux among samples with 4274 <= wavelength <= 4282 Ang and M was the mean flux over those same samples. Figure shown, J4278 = 2.14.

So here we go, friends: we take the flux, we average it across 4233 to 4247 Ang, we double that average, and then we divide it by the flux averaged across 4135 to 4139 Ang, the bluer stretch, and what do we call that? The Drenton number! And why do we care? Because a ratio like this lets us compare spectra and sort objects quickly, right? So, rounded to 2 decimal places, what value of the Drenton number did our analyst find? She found 1.97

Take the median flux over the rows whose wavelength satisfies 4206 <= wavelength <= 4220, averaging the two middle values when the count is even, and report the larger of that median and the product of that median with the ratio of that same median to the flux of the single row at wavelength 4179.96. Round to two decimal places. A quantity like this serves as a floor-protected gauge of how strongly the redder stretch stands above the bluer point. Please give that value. 1.49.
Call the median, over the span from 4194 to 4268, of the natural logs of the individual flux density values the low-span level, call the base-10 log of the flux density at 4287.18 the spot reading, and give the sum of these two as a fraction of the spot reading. 5.3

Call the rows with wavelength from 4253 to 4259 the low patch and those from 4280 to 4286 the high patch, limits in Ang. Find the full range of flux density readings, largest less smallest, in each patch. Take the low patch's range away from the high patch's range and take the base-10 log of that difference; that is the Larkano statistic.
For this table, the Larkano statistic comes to -0.94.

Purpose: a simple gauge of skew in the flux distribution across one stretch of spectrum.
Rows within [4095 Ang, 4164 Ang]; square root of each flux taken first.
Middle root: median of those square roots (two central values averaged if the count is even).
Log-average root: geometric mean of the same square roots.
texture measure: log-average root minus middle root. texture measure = -0.013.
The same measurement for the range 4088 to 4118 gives -0.013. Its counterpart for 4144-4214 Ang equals -0.009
